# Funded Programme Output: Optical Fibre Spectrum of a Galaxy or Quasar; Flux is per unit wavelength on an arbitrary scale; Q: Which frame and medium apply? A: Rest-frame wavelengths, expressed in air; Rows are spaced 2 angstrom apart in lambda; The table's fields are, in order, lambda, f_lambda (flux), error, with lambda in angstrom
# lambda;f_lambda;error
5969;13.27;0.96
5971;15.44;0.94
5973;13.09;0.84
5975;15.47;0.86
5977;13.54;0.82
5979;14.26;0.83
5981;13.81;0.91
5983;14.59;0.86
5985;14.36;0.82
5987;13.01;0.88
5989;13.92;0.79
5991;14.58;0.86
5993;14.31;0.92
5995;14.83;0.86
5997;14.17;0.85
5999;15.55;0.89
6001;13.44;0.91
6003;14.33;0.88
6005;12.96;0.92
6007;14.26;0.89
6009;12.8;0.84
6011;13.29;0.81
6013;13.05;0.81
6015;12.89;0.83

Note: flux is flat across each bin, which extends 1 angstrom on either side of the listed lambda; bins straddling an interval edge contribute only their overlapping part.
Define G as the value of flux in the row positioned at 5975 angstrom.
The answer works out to 15.47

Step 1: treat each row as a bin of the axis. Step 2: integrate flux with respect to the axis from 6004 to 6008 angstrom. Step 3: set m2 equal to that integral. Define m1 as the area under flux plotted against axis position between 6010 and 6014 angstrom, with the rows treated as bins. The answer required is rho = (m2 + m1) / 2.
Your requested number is 54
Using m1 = 53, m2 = 54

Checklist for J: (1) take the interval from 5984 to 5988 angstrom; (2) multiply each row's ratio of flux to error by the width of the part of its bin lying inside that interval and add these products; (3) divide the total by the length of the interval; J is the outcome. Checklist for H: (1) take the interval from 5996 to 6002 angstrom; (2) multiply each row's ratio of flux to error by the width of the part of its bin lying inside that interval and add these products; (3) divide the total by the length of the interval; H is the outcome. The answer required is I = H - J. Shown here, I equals 0.2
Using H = 16.3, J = 16.1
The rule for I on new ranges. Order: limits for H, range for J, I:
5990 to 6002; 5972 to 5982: 0.0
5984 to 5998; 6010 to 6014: 0.4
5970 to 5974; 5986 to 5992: -0.4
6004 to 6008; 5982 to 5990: -1.7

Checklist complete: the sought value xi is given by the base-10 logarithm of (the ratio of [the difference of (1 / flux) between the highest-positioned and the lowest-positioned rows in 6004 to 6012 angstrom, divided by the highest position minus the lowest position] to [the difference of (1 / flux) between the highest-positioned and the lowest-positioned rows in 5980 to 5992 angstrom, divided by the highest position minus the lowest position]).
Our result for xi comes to -0.1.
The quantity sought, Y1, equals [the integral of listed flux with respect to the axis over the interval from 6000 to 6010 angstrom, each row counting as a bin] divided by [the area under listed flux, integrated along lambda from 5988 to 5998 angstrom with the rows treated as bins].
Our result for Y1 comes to 0.94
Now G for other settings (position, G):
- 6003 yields 14.33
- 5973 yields 13.09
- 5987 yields 13.01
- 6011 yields 13.29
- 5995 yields 14.83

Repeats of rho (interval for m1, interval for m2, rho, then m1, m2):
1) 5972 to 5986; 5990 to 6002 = 186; 198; 174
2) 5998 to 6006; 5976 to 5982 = 98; 113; 83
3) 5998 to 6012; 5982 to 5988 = 139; 193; 84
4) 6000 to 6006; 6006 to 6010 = 68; 81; 54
